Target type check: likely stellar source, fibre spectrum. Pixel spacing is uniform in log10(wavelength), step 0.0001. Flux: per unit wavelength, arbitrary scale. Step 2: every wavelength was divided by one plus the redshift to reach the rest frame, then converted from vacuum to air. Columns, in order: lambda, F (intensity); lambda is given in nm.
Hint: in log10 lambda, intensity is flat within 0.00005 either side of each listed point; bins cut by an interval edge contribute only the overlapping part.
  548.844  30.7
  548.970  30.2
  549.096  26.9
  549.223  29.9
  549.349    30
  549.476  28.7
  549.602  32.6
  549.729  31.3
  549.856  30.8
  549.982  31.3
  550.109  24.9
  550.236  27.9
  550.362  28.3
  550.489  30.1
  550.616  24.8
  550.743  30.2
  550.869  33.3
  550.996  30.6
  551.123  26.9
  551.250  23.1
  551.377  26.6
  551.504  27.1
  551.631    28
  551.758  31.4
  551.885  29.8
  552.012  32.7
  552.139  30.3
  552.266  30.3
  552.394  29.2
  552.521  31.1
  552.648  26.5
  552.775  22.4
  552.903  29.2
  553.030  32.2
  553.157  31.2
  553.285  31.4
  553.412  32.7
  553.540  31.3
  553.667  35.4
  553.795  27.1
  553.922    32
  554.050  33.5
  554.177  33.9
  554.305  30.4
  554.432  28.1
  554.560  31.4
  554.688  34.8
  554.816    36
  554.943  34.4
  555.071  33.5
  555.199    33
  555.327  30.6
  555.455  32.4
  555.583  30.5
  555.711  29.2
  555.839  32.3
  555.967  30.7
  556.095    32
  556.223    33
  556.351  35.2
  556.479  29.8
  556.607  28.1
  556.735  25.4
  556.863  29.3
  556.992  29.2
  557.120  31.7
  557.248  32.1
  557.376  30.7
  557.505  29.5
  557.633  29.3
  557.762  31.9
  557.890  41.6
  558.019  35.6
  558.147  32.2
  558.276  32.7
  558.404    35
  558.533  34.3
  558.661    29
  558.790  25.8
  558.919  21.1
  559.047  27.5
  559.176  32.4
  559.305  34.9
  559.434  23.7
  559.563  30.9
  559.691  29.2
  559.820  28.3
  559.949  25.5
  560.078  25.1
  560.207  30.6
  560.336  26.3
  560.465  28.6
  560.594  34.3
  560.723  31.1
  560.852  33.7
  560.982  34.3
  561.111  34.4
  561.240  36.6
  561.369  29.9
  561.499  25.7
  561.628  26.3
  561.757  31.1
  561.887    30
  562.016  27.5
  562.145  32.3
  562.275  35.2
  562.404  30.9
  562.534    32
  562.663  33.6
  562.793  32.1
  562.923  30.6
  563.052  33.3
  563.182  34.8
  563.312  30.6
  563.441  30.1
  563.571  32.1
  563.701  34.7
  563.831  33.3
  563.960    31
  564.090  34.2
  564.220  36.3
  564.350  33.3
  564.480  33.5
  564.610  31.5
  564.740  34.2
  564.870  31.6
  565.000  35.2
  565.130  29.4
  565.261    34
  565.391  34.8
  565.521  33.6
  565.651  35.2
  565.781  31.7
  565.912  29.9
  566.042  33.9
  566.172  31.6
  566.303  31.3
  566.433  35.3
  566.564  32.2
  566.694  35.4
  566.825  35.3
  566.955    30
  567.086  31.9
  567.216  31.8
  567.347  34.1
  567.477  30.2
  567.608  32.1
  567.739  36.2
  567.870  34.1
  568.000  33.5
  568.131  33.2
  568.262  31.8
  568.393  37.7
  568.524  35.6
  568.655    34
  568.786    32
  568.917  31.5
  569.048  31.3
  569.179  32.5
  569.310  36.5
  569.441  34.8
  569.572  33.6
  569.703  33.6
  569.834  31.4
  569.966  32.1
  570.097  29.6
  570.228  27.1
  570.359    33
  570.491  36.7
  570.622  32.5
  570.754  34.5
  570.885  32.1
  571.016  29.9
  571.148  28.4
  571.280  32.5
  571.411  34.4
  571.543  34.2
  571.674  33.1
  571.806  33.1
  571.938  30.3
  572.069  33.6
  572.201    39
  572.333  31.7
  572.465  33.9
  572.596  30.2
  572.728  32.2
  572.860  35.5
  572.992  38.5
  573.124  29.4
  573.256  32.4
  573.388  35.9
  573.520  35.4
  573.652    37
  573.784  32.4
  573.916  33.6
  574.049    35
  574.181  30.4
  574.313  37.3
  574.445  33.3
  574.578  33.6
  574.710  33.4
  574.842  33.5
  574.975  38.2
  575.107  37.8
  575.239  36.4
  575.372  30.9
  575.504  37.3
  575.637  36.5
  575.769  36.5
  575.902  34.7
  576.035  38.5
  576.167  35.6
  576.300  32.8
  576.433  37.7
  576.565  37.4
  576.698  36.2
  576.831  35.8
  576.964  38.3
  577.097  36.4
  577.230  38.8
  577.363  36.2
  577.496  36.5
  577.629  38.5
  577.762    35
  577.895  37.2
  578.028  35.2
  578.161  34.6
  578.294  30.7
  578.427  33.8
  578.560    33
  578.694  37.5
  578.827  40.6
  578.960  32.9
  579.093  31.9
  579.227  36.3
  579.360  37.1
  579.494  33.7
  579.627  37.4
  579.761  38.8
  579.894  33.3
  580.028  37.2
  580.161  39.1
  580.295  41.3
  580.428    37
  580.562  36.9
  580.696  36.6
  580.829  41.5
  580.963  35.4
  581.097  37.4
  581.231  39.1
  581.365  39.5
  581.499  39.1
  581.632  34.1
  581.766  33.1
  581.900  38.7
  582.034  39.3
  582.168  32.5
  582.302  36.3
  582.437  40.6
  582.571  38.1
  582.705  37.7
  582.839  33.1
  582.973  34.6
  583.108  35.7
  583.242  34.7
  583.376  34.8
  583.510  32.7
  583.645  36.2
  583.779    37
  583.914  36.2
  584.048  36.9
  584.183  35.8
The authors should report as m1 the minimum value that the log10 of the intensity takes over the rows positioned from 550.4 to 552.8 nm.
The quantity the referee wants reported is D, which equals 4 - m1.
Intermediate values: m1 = 1.35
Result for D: 2.65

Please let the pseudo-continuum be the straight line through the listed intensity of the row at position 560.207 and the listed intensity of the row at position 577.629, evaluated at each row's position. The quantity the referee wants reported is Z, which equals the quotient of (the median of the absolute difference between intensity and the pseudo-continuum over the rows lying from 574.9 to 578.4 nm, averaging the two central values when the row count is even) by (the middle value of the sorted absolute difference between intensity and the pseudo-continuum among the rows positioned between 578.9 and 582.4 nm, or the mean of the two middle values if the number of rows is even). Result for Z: 0.60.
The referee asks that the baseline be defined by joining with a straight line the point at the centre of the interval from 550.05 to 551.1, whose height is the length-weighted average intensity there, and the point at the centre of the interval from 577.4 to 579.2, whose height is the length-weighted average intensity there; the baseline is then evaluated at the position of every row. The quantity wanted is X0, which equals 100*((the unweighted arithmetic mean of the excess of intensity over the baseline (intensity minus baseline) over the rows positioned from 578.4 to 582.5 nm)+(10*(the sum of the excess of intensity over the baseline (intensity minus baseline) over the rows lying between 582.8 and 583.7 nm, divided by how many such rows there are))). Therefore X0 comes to -1740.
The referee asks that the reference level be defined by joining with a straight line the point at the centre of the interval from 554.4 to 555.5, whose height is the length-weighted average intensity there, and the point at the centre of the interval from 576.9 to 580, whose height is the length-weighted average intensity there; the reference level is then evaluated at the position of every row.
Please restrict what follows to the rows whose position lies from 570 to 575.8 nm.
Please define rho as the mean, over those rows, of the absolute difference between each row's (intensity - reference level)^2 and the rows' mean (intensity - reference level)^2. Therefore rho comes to 9.0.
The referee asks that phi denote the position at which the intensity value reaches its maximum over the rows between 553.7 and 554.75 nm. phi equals 554.688 nm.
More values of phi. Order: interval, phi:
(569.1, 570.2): 569.310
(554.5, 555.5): 554.816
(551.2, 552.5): 552.012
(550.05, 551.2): 550.869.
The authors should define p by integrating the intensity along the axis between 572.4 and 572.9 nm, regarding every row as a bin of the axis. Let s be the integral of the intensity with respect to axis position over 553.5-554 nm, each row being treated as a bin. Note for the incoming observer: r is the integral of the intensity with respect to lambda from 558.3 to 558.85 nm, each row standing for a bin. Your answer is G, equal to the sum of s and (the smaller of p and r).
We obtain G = 32.2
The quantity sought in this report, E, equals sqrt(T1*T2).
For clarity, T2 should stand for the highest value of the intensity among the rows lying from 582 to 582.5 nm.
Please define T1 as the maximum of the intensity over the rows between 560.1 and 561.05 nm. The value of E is 37.3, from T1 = 34.3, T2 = 40.6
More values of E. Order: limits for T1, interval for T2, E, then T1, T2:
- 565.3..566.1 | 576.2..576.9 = 36.4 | 35.2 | 37.7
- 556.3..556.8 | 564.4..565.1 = 35.2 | 35.2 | 35.2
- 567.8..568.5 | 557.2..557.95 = 39.6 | 37.7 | 41.6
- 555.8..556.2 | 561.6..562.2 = 32.3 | 32.3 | 32.3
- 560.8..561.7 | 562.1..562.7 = 35.9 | 36.6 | 35.2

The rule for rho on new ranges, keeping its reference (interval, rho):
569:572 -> 10.5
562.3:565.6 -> 4.3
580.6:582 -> 5.4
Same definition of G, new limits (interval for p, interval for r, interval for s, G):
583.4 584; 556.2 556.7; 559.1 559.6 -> 30.7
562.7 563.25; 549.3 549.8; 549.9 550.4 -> 29.4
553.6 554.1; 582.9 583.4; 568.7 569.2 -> 31.9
